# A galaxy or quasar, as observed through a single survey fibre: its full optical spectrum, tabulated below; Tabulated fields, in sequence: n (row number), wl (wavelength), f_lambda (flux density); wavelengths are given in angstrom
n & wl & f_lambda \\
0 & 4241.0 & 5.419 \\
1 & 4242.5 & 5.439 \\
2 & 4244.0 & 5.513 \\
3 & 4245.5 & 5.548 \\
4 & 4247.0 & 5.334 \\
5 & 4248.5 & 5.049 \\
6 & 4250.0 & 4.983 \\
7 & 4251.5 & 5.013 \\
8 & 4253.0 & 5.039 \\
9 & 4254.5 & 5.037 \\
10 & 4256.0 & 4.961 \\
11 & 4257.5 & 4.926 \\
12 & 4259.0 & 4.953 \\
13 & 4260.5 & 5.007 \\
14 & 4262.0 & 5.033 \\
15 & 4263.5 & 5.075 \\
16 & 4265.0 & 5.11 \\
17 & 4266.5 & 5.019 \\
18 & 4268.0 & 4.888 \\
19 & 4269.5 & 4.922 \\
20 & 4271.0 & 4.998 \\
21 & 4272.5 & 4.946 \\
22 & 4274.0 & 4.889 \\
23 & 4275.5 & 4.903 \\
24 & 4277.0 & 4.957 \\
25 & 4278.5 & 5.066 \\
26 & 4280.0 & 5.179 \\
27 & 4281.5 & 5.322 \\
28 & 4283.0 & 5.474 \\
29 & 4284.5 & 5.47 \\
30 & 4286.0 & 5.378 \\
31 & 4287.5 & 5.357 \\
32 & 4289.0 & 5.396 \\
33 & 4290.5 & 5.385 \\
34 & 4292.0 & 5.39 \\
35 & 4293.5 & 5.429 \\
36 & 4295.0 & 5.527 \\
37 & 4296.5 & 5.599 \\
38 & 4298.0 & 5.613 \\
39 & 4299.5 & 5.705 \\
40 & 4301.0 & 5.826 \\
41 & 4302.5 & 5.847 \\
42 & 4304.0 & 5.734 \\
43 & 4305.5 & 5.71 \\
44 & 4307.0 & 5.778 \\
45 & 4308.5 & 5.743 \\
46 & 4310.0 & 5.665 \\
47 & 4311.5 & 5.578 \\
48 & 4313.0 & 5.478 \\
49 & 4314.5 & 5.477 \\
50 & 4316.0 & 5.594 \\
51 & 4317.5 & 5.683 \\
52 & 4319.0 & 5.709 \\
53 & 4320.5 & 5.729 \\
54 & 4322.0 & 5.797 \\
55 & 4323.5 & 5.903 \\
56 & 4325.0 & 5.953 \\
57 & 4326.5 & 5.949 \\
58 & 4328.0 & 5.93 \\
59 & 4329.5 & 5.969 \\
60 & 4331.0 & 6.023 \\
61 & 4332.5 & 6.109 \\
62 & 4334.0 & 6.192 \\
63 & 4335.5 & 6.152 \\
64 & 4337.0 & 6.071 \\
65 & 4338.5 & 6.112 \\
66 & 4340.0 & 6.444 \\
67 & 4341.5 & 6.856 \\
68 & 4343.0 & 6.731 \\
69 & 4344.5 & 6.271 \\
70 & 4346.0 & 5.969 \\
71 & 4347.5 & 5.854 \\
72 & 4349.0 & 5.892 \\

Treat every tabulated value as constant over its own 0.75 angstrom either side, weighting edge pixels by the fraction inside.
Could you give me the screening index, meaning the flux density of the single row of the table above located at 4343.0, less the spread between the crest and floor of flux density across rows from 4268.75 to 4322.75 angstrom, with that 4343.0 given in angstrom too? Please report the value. 5.77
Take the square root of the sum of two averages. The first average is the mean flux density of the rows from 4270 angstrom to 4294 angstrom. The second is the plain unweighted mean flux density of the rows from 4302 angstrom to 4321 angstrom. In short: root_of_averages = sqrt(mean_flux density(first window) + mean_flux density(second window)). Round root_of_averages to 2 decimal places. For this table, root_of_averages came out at 3.30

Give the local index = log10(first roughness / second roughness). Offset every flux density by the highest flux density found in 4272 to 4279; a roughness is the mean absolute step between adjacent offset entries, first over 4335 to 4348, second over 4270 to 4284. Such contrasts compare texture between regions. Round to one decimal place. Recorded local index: 0.4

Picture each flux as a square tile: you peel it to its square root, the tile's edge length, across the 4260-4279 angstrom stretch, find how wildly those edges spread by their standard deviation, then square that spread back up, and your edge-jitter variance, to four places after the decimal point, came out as 0.0003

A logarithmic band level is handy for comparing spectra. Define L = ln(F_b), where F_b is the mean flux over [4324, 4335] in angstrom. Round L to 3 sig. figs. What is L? 1.79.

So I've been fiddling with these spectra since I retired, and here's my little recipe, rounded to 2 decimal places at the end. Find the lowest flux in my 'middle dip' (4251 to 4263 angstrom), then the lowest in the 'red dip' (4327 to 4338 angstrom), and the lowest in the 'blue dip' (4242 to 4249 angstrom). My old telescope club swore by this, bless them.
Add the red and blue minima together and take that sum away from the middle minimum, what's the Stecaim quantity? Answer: -6.05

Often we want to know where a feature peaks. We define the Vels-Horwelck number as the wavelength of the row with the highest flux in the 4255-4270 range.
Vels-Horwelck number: 4265.0 angstrom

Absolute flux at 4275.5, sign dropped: 4.9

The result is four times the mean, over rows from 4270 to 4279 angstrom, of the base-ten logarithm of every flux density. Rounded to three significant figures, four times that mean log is 2.78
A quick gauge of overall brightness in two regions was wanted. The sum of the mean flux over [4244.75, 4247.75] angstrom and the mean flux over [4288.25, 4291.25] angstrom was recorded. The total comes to 10.83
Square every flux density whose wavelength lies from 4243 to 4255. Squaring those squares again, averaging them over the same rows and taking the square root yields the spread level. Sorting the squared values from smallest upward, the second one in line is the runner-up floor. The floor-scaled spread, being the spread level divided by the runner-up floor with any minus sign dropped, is 1.08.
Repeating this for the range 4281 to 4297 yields 1.03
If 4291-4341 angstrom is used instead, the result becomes 1.15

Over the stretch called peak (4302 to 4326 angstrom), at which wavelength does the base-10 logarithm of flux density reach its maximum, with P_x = 4325.0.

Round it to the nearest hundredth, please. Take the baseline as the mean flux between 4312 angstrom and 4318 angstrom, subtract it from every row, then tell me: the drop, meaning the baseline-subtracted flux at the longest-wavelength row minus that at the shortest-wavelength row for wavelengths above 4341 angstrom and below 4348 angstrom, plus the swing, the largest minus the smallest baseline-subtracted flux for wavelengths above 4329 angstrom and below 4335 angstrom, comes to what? -0.78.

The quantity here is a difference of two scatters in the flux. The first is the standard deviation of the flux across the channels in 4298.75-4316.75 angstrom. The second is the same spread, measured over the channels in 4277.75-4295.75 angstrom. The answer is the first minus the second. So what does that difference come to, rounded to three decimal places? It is -0.005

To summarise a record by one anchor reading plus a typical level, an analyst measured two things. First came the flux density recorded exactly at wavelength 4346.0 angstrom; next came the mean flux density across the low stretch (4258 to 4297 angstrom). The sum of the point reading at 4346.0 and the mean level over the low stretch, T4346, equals 11.1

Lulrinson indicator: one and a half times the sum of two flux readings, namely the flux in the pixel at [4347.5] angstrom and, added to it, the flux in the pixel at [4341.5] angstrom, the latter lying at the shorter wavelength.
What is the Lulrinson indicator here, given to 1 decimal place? 19.1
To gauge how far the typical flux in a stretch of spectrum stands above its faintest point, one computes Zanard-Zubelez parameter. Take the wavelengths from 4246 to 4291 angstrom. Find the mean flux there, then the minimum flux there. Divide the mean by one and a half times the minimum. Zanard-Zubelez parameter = 0.696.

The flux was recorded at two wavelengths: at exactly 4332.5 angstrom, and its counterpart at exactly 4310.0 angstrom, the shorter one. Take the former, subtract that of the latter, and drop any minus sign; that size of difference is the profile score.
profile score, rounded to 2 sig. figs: 0.44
